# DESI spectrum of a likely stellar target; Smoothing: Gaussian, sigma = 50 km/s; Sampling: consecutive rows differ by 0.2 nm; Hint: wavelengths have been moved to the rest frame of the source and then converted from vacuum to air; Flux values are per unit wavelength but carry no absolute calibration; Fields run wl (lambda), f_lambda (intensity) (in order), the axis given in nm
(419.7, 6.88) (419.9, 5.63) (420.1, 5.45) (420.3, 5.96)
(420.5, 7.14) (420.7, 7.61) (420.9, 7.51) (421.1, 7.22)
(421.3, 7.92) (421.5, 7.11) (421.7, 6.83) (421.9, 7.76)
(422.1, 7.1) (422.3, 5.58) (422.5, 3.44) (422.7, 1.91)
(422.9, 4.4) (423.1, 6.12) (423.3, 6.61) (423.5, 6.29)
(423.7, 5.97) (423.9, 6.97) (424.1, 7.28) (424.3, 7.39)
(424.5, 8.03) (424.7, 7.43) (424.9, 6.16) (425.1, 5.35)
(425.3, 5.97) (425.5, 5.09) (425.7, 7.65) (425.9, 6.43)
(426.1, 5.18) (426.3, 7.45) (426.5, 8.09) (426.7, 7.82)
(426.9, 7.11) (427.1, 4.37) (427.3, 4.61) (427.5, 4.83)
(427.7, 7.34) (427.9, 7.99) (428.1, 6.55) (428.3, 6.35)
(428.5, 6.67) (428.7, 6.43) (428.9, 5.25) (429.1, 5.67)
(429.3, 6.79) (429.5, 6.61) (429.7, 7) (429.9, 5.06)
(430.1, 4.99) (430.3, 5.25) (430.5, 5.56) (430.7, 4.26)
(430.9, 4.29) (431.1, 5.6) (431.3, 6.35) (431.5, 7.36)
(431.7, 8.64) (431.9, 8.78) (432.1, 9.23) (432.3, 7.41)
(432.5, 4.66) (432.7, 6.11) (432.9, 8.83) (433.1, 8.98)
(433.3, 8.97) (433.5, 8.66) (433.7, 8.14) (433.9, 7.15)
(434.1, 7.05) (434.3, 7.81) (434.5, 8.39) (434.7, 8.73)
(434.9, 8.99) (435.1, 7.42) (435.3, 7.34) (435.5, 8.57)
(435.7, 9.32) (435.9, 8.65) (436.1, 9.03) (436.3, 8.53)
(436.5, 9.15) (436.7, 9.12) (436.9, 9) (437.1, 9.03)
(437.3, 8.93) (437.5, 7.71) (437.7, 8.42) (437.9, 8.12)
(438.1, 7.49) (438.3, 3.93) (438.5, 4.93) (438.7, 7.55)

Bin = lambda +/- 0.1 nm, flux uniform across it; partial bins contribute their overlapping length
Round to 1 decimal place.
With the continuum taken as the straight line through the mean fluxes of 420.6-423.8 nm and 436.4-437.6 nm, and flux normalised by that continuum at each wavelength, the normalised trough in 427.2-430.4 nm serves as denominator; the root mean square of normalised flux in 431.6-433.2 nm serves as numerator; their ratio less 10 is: -8.5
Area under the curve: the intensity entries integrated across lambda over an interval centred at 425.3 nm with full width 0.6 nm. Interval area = 3.3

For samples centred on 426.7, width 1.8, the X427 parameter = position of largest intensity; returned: 426.5 nm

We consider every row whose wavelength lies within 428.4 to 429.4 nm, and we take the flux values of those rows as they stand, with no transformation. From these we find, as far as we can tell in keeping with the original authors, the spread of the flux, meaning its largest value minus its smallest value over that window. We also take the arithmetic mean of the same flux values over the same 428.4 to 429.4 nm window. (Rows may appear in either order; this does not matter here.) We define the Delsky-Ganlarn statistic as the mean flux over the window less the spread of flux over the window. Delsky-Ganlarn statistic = 4.6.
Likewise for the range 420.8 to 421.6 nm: 6.6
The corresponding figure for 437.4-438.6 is 2.3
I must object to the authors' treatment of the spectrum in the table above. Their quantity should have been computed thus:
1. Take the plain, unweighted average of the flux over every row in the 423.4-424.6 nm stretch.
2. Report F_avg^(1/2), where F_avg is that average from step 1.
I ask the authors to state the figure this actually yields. 2.64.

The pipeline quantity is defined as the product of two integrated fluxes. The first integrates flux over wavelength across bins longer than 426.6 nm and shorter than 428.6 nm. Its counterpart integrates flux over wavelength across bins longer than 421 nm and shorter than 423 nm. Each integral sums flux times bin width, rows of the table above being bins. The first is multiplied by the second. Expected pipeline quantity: 151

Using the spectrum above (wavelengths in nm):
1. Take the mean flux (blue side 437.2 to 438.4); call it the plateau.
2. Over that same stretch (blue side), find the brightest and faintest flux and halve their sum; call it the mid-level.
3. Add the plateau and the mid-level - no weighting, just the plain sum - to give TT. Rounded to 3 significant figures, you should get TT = 13.9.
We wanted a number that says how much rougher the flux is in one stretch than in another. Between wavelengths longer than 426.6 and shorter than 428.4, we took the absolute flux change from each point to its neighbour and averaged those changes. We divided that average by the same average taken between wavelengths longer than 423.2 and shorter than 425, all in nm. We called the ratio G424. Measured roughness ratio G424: 1.9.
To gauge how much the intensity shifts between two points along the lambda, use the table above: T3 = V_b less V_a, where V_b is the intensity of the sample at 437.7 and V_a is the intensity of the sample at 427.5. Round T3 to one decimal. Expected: 3.6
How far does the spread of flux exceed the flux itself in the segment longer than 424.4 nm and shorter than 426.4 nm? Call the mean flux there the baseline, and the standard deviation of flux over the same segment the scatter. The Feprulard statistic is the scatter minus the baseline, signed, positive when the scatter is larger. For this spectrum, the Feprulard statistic -5.4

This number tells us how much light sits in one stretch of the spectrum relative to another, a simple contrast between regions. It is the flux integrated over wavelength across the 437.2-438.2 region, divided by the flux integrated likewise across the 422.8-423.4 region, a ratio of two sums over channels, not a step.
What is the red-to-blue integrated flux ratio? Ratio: 2.4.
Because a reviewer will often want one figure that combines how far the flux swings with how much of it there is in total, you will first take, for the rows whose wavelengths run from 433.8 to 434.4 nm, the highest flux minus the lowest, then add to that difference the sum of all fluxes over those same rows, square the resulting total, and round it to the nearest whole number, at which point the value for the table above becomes 518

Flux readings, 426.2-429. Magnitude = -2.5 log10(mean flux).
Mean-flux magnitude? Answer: -2.03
